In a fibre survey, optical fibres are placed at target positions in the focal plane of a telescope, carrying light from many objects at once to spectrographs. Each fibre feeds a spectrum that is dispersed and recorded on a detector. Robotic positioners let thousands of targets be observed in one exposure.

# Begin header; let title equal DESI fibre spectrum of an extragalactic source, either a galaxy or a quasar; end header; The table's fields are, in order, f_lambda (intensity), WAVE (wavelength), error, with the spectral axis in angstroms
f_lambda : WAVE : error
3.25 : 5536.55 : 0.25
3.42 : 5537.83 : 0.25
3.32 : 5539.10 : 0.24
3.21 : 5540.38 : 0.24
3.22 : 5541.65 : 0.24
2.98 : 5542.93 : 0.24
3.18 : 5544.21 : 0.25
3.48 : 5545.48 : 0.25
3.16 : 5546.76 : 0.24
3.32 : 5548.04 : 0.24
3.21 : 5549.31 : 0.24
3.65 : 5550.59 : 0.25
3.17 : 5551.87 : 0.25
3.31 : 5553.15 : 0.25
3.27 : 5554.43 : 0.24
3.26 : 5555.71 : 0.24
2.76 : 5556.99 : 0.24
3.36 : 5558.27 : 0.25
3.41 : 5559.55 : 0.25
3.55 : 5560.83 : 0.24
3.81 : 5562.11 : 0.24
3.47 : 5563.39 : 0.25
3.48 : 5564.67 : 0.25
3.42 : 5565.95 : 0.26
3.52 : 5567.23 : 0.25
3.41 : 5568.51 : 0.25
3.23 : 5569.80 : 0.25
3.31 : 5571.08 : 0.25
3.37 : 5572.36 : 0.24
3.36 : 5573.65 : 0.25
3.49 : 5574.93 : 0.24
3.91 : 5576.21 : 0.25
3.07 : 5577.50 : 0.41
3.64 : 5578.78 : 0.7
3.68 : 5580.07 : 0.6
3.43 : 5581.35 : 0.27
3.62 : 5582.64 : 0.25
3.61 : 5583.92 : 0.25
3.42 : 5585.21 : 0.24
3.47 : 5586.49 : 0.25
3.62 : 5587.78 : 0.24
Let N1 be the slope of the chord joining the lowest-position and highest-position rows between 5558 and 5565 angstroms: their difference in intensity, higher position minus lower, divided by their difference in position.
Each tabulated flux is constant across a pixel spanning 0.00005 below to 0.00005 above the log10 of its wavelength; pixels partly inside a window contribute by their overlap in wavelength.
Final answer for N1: 0.02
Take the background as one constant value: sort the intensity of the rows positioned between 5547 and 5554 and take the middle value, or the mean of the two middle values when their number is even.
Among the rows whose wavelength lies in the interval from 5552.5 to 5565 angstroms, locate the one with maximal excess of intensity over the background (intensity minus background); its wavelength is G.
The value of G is 5562.11 angstroms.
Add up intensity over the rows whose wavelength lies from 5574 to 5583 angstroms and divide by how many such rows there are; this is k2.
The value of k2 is 3.55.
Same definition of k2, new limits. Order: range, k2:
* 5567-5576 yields 3.38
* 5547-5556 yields 3.31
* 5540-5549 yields 3.22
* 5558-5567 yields 3.50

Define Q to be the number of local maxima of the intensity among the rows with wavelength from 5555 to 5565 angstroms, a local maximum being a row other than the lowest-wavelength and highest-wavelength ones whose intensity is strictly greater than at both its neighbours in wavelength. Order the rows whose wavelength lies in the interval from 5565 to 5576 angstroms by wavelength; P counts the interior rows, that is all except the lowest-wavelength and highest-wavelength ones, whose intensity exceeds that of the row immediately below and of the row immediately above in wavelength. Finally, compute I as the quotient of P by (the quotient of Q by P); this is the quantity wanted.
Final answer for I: 4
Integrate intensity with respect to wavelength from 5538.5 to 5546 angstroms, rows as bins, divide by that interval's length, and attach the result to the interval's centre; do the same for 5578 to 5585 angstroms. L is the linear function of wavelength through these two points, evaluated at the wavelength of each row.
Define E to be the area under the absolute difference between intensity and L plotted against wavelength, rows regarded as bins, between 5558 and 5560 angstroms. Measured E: 0.0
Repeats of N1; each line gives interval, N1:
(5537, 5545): -0.04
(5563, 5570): -0.04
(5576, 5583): -0.05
